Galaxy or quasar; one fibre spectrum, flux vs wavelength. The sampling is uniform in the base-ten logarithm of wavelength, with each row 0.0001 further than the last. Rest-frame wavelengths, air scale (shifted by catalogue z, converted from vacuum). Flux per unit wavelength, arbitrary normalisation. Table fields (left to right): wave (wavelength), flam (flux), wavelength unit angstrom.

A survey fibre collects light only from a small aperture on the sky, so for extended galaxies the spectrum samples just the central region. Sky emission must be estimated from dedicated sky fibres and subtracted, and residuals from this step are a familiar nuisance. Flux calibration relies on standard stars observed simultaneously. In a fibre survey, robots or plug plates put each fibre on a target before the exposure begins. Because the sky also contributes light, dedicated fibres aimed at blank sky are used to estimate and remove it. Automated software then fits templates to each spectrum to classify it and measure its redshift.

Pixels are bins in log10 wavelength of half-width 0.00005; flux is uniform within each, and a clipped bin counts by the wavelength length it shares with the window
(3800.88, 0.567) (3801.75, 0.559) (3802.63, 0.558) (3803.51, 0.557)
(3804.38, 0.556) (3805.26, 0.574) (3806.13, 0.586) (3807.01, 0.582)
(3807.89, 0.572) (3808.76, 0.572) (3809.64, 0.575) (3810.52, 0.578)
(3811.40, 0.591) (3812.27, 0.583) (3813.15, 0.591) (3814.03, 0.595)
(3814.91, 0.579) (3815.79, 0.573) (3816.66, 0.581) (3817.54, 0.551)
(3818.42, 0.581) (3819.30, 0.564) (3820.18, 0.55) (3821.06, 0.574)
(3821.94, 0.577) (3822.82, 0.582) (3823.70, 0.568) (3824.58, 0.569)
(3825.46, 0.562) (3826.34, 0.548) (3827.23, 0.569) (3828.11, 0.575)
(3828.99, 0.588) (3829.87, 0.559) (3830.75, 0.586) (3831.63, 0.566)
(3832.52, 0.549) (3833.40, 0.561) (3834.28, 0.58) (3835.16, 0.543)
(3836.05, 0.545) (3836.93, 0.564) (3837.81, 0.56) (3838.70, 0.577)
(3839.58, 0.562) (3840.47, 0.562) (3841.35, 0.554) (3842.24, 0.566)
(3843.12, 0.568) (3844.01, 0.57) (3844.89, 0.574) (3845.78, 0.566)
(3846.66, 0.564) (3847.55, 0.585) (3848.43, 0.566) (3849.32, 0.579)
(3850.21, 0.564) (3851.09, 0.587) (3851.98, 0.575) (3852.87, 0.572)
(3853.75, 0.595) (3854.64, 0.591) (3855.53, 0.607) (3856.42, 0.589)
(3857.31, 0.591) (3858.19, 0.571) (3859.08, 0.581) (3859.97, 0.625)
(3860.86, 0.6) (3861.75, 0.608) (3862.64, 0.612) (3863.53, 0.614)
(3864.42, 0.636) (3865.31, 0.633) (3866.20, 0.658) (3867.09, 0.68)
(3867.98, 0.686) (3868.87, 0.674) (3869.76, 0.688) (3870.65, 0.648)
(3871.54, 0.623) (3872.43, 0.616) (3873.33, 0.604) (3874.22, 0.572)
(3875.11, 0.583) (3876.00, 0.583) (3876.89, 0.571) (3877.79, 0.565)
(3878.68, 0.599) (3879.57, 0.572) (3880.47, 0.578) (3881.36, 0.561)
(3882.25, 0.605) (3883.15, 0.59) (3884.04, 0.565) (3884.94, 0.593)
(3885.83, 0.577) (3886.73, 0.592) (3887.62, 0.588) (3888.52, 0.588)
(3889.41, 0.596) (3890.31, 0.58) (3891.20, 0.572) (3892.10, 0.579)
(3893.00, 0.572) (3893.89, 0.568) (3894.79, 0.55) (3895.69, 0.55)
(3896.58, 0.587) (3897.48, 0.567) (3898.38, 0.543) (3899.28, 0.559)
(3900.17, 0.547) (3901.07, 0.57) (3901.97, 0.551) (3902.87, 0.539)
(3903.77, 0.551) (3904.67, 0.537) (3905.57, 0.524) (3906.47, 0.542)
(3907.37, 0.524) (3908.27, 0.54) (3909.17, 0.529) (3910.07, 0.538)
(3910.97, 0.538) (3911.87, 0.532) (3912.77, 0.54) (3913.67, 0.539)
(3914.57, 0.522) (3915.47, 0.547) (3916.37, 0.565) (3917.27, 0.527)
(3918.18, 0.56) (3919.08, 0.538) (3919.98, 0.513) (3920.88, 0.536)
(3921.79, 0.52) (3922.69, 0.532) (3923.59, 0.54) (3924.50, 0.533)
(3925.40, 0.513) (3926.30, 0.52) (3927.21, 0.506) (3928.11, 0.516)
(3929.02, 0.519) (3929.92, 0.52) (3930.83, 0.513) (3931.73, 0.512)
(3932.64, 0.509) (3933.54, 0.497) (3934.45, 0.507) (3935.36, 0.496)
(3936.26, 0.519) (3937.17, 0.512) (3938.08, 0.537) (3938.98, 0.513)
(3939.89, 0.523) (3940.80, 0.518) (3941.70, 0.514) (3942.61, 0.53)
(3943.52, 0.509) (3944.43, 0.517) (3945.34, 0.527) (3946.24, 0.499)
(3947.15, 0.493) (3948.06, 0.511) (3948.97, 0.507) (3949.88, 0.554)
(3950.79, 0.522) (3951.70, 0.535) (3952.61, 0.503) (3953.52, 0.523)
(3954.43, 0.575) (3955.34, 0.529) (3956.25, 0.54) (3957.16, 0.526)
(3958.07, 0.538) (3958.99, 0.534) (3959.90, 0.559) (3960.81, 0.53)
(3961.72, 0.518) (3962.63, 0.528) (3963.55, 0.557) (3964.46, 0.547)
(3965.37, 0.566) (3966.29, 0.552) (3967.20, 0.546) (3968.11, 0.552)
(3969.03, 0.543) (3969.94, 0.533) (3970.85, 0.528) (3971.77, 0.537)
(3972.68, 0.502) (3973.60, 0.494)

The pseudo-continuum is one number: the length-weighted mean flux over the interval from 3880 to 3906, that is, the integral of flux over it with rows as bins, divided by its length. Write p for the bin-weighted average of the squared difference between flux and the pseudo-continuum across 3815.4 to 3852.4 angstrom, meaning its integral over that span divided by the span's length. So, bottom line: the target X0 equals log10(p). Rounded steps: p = 0.0001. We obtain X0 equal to -3.87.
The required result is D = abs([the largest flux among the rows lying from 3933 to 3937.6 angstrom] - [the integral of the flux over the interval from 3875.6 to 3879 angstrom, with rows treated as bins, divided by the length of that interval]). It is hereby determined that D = 0.059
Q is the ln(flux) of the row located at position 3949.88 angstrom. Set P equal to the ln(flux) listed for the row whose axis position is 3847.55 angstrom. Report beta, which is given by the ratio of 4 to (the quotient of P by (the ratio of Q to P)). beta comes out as -8.22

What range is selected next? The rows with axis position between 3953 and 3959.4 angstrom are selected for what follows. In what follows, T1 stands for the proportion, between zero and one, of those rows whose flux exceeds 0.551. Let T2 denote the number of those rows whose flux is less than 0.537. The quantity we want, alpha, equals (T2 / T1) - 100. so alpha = -72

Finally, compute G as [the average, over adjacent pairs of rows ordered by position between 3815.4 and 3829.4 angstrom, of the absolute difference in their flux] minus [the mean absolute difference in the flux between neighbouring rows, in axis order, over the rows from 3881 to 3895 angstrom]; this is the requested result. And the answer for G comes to -0.001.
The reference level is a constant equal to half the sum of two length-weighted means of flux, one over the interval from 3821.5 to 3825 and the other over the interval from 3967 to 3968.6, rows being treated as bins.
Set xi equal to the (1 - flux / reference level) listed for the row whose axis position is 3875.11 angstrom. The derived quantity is -0.04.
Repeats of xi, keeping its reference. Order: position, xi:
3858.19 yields -0.02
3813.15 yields -0.05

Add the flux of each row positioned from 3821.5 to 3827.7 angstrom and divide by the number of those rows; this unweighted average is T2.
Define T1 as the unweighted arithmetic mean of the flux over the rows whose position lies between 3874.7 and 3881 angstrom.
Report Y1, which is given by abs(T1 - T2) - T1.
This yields -0.568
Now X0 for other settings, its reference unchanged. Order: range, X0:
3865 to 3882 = -2.39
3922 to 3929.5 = -2.66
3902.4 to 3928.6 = -2.85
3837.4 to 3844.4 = -4.27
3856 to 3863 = -2.96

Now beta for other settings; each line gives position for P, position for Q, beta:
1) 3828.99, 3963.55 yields -8.30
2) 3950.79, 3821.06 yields -5.25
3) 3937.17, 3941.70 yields -5.94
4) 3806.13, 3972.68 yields -9.65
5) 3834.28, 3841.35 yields -7.96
